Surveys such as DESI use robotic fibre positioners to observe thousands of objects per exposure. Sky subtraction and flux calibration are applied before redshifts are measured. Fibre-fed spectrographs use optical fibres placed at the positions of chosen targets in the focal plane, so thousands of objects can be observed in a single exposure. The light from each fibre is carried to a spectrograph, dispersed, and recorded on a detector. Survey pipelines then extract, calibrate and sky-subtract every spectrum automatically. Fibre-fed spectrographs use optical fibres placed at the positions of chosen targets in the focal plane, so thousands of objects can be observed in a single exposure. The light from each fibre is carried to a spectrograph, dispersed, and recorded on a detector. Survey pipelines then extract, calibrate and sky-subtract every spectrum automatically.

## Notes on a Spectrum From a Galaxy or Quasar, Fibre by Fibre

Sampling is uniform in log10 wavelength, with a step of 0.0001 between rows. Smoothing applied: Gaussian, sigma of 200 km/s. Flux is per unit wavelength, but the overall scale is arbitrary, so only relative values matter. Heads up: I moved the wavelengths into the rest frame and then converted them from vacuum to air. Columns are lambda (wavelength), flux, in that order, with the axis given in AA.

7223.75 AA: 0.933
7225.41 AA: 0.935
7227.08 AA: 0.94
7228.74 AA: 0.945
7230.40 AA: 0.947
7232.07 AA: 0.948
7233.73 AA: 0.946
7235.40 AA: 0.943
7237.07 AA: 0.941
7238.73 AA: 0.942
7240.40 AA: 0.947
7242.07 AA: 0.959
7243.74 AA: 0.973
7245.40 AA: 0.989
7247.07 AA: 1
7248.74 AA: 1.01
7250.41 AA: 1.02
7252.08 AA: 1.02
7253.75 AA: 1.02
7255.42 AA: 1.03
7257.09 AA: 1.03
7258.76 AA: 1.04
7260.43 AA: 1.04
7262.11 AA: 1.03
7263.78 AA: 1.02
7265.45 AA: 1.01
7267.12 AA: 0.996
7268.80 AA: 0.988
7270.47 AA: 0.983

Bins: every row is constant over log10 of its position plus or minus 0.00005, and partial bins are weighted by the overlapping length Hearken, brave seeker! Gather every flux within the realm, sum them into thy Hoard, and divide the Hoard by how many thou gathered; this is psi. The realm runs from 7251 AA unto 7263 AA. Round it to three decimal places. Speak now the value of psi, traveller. 1.030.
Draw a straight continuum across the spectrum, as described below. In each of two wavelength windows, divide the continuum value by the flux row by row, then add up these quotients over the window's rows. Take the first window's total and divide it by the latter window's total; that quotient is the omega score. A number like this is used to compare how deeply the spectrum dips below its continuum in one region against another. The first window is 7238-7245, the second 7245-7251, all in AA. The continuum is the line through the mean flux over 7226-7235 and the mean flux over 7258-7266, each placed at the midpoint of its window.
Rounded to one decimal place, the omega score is 1.0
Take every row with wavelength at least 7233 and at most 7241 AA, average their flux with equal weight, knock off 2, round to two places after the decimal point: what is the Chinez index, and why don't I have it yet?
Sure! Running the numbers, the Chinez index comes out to -1.06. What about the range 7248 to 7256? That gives -0.98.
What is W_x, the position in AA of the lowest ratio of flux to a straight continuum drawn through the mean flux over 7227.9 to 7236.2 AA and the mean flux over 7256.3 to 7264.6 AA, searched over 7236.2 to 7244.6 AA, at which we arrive 7238.73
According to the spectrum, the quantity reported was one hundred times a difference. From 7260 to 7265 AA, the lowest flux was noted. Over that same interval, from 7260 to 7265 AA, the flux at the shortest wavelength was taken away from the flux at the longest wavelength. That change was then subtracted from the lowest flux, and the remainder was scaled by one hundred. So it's 104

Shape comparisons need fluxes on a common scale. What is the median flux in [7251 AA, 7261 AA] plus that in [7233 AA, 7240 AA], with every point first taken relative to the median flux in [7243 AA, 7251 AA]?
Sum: 1.97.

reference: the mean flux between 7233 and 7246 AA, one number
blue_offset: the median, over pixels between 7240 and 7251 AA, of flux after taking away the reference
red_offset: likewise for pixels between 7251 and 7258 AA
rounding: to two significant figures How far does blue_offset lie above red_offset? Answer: -0.036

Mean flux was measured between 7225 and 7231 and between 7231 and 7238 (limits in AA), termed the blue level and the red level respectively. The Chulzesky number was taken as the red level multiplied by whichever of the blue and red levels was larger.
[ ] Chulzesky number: 0.89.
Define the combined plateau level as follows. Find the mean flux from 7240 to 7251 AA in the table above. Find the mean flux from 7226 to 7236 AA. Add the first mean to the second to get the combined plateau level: 1.93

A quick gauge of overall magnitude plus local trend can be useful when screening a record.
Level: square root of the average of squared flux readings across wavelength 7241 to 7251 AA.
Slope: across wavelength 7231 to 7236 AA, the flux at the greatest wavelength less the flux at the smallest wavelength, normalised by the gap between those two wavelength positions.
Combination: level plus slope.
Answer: 0.991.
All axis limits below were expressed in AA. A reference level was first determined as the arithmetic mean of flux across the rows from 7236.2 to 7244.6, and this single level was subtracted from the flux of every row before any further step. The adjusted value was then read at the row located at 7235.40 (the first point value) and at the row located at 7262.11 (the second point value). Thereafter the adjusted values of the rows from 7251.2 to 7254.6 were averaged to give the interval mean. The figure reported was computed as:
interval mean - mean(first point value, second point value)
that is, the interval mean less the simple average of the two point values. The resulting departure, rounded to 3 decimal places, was 0.034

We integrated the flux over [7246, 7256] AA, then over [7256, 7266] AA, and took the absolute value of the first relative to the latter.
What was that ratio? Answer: 0.987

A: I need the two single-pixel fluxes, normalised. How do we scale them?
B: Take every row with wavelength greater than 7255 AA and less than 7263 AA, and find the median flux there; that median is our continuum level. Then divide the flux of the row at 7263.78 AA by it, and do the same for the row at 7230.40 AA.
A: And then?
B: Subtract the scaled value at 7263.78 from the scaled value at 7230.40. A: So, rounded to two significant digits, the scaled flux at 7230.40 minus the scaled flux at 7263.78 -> -0.071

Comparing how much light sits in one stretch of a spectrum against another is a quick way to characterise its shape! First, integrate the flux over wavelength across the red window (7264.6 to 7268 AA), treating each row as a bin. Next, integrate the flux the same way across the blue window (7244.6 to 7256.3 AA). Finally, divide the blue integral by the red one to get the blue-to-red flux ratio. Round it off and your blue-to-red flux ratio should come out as 3.5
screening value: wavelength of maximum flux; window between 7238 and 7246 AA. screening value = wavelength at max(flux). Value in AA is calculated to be 7245.40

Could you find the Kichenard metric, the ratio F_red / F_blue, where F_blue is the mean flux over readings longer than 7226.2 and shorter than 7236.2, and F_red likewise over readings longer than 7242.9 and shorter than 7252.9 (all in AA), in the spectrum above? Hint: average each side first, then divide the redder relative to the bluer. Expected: 1.06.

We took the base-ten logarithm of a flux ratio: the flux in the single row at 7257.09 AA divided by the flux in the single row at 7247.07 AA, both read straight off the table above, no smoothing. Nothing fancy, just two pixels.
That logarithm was 0.013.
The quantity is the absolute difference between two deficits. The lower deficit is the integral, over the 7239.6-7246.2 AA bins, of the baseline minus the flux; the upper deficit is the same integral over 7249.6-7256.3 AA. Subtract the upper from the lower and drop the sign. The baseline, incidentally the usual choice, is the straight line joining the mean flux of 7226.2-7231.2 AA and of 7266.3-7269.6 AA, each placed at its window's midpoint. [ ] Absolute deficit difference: 0.29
